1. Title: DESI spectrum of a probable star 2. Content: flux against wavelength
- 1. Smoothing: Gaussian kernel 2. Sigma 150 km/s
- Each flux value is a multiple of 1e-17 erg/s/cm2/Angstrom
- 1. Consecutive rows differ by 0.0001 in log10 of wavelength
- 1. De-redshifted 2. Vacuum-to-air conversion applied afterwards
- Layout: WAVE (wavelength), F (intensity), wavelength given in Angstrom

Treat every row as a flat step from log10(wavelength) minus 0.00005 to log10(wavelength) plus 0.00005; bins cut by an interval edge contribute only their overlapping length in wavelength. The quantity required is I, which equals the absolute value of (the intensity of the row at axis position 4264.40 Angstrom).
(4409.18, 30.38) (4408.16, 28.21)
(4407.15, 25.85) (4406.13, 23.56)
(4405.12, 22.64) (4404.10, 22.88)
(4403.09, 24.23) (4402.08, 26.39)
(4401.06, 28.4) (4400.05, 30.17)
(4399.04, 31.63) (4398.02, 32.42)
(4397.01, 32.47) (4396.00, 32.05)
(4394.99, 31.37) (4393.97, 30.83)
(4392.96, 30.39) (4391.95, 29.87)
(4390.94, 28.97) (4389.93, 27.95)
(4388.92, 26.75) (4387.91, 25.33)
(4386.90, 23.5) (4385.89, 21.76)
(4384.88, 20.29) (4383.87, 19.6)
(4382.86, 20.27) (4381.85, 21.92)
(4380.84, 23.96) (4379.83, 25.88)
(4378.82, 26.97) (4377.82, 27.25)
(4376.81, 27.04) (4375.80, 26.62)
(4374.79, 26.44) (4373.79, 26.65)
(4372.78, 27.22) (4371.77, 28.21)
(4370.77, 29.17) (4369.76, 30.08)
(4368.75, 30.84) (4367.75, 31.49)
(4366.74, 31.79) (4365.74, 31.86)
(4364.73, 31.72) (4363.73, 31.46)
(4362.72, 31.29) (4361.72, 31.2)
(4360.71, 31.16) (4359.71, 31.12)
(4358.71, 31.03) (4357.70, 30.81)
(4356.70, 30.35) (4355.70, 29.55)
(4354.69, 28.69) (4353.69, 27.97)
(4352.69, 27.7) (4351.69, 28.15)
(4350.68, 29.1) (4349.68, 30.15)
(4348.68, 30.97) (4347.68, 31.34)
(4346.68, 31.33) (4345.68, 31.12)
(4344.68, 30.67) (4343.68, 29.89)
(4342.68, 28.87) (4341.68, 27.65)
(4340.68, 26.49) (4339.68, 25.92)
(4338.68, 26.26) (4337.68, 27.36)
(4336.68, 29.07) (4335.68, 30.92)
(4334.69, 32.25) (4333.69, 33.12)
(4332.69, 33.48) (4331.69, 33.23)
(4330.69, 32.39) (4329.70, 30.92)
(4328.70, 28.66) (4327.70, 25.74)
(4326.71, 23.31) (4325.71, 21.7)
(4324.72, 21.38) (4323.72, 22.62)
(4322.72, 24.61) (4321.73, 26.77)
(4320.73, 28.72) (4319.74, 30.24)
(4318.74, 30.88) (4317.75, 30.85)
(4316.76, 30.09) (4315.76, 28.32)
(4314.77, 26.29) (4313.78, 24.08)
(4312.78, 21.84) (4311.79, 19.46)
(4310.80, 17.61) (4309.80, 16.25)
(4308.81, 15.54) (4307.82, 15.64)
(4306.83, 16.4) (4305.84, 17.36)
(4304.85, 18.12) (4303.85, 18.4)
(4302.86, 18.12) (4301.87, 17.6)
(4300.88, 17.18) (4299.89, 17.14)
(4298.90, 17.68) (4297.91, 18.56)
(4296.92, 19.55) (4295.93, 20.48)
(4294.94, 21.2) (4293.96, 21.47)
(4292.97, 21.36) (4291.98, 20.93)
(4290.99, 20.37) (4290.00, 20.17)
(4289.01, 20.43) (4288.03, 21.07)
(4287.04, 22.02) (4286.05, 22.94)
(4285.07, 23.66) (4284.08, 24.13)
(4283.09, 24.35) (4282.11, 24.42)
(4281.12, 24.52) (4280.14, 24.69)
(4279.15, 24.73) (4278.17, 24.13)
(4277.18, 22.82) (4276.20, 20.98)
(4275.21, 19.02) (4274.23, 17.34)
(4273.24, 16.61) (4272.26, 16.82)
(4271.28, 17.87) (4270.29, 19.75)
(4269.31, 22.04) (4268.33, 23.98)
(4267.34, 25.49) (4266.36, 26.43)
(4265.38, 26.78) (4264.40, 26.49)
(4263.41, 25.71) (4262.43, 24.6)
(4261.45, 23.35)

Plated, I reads 26.5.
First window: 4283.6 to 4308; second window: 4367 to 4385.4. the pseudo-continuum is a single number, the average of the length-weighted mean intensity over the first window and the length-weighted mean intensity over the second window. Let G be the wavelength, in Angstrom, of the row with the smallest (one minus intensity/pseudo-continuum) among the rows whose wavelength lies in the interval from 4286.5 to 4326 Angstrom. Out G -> 4318.74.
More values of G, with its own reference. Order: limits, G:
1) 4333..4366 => 4333.69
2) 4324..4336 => 4332.69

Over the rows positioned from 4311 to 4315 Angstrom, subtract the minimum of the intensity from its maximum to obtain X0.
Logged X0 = 6.8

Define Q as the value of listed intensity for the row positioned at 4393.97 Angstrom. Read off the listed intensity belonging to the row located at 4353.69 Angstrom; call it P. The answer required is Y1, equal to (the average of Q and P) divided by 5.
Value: 5.9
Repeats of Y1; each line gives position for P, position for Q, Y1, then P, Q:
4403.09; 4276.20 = 4.5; 24.23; 20.98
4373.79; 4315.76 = 5.5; 26.65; 28.32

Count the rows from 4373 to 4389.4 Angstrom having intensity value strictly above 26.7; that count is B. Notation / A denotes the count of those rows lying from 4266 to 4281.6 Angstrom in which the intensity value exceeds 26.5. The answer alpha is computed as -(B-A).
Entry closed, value -4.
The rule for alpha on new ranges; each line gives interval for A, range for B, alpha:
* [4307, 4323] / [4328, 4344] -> -6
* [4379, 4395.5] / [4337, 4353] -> -6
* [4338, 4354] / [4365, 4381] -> 2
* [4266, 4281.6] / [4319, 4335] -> -10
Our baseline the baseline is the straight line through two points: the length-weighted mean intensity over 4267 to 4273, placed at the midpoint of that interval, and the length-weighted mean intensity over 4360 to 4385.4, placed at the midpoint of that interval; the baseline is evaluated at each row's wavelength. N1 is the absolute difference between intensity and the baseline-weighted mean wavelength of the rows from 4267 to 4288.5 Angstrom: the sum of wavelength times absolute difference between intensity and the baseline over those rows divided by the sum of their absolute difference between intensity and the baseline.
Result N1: 4276.3 Angstrom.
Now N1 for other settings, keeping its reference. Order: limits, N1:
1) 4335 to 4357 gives 4346.2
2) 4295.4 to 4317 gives 4306.4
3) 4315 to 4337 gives 4327.0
